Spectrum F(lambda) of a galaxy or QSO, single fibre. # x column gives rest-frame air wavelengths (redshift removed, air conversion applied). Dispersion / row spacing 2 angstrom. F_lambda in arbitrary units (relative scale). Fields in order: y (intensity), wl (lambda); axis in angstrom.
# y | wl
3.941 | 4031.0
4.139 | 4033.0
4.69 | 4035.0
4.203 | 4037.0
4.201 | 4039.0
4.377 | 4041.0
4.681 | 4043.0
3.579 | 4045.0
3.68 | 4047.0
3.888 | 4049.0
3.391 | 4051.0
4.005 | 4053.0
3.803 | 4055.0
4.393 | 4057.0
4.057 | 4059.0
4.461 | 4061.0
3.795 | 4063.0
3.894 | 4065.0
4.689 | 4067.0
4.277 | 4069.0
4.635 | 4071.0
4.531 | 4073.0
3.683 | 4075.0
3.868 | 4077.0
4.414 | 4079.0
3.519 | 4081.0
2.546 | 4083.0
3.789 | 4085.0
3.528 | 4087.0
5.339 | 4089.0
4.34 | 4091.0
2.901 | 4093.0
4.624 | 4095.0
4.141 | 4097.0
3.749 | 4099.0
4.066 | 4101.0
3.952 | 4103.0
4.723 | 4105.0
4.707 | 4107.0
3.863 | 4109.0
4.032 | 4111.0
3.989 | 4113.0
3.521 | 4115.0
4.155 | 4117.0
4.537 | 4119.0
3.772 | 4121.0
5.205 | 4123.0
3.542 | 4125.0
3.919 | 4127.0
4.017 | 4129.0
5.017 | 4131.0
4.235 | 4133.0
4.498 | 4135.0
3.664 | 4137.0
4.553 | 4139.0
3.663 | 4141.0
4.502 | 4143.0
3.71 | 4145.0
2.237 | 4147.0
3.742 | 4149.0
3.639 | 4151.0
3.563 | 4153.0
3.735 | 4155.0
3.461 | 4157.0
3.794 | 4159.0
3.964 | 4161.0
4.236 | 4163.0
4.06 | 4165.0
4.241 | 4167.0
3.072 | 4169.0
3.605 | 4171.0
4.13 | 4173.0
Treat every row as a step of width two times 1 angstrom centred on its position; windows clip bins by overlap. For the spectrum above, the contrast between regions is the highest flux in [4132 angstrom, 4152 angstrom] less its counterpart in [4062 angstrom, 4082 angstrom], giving -0.14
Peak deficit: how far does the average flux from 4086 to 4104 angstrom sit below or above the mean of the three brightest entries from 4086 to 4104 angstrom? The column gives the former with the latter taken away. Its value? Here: -0.70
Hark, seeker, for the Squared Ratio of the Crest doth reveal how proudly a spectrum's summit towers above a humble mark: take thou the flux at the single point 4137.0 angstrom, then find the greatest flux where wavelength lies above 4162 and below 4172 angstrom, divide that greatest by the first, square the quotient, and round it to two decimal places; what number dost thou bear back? 1.34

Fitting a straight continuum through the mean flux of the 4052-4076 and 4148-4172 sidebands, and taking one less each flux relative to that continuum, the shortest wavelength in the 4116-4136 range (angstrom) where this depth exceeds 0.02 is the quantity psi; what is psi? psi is 4121.0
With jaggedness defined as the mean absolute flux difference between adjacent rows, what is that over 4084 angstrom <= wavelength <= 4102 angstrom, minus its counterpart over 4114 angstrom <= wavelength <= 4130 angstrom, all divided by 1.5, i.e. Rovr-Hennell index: 0.11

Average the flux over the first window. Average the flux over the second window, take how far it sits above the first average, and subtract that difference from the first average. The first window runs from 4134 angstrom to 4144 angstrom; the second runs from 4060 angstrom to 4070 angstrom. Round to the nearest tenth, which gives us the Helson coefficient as 4.1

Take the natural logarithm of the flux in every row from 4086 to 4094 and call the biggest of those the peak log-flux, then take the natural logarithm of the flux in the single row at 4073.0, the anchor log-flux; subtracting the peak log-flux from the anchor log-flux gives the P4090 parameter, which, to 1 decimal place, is -0.2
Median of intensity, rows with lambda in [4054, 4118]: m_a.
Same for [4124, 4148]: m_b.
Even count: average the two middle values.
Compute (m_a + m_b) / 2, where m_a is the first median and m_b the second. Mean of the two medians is 4.01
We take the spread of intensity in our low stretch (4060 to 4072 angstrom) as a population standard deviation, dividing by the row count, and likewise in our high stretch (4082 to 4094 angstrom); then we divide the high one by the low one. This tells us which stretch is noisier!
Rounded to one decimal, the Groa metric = 2.7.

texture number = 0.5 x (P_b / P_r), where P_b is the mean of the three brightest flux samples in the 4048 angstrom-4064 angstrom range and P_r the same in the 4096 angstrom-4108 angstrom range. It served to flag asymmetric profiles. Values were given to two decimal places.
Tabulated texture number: 0.48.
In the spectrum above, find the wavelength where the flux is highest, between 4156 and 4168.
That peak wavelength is 4167.0 angstrom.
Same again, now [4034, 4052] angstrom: 4035.0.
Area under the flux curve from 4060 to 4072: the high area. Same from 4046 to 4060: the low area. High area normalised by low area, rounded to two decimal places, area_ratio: 0.95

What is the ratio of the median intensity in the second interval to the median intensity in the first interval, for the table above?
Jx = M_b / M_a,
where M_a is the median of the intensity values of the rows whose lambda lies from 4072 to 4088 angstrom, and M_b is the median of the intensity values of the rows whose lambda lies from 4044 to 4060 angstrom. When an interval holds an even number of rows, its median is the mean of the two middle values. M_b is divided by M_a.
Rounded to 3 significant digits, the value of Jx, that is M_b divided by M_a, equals 1.03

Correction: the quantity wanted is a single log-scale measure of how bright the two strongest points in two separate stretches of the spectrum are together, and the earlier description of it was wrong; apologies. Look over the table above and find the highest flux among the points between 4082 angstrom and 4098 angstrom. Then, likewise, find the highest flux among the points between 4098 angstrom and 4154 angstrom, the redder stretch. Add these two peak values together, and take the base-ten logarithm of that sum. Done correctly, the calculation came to 1.02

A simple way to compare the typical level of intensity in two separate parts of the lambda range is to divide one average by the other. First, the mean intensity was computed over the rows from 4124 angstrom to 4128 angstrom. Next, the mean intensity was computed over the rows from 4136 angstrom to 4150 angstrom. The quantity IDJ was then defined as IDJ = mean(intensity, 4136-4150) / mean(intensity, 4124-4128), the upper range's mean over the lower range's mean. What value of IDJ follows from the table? 1.00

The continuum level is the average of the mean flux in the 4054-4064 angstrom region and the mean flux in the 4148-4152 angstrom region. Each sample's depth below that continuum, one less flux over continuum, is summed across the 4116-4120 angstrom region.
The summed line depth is -0.23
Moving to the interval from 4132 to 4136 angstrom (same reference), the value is -0.24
